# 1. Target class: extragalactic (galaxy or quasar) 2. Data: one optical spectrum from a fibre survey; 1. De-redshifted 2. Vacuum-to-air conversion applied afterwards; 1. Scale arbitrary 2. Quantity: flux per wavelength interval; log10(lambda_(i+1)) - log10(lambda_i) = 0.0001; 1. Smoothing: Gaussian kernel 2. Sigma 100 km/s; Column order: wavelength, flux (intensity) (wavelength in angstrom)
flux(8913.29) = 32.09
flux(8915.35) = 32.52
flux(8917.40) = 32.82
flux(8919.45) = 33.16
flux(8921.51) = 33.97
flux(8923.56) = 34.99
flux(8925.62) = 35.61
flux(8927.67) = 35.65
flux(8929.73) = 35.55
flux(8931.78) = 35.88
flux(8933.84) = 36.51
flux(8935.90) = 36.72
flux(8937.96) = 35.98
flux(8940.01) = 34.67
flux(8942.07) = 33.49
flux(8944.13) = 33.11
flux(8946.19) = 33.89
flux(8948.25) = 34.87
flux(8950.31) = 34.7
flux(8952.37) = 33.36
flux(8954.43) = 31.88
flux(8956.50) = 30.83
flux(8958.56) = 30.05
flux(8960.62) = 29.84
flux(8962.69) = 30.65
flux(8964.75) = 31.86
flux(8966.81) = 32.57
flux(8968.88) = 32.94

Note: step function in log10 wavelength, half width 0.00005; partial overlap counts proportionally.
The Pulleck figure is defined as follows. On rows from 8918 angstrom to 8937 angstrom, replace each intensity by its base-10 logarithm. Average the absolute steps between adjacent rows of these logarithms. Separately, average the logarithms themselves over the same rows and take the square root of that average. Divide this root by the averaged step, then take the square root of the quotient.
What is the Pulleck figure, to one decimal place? 14.6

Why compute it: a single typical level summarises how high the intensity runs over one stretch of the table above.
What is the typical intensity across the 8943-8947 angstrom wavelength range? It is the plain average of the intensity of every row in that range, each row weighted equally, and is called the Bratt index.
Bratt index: 33.5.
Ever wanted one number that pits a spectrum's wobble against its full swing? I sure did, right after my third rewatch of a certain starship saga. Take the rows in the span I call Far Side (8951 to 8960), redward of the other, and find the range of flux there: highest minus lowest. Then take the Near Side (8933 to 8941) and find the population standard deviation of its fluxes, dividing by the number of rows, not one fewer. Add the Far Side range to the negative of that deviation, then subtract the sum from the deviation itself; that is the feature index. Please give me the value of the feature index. -1.7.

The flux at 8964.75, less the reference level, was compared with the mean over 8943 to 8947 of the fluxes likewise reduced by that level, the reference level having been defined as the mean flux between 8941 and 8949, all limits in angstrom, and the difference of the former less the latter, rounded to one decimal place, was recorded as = -1.6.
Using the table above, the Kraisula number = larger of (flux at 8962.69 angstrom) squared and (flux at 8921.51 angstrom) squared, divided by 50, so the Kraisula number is 23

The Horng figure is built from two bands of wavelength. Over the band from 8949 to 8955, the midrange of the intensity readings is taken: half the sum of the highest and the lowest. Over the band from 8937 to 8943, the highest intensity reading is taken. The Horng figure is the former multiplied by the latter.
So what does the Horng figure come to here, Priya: 1198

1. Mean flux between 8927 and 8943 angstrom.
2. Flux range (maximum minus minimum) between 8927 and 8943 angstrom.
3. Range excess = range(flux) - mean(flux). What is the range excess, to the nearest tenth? -32.3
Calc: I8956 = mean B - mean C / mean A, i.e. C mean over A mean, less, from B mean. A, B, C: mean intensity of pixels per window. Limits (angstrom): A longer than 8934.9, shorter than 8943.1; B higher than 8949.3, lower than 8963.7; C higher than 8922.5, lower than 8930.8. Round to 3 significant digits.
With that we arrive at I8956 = 30.6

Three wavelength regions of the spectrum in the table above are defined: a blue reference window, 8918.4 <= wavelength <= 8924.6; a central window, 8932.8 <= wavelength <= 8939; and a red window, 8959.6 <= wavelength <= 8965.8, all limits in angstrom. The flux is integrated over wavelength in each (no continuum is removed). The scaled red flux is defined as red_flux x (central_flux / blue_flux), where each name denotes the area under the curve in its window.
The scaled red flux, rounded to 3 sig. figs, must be 204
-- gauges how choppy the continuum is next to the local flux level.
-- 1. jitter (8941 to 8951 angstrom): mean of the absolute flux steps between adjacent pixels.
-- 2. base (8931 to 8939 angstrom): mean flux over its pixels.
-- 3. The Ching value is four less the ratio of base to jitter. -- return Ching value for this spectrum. -59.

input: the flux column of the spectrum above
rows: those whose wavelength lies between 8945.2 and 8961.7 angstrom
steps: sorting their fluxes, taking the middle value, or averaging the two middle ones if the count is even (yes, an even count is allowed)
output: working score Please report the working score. 32.6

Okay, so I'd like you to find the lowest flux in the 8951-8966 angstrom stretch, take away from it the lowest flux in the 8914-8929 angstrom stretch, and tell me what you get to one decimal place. -2.7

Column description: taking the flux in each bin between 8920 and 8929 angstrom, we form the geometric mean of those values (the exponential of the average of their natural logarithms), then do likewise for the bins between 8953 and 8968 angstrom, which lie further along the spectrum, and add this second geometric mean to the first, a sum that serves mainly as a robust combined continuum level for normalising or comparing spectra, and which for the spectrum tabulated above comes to 66.1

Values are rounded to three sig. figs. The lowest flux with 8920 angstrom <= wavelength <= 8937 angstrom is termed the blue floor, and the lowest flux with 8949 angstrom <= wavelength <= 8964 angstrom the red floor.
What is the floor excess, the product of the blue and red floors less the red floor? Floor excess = 984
